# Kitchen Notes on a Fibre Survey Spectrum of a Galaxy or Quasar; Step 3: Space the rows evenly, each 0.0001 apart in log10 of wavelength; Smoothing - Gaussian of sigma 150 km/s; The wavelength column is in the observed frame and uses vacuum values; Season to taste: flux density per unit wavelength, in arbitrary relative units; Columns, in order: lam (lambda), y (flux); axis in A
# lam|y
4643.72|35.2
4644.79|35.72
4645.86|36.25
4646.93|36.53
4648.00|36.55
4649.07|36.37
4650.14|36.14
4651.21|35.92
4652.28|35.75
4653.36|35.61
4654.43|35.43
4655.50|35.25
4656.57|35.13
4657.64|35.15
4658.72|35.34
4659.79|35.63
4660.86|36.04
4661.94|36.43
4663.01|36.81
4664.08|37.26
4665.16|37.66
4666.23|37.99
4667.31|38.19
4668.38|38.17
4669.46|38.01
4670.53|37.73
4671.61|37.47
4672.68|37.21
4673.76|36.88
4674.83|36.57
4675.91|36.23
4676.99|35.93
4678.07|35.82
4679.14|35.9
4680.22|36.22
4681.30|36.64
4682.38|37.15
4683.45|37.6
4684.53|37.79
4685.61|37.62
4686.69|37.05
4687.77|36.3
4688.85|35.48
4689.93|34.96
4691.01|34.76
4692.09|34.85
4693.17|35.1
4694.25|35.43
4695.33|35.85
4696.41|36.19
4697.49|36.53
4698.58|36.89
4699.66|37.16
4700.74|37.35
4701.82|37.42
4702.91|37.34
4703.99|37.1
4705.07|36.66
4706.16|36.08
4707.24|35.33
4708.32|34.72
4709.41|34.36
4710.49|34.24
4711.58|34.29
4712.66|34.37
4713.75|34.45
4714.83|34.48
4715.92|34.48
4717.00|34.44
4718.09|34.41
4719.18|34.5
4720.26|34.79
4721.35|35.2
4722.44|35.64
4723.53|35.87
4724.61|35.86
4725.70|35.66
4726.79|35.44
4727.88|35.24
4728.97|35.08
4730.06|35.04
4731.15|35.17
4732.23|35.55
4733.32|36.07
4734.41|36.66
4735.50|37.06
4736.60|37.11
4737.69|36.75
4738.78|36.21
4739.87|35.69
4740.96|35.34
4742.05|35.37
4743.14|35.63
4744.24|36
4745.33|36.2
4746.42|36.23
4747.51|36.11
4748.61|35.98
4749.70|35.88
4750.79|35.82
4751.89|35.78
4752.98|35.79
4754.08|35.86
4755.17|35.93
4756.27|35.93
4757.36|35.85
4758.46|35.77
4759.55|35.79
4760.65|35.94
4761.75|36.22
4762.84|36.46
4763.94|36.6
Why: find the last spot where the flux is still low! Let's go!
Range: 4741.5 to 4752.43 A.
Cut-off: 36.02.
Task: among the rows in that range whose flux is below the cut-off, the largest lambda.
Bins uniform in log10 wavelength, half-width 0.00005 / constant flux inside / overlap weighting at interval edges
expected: 4751.89 A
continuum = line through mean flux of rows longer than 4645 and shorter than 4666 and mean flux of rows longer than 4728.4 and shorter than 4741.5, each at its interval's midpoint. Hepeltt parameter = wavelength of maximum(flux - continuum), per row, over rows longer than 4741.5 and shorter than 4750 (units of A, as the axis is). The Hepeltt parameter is 4746.42 A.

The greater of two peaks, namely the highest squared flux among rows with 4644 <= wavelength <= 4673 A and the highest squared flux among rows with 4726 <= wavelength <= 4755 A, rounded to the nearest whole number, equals 1458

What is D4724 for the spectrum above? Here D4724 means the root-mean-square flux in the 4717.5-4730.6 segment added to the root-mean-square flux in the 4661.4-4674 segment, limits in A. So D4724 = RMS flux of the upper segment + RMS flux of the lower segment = 72.7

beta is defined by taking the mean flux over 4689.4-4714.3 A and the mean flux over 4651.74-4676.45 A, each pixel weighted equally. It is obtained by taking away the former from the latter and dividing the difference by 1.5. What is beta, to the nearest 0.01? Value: 0.59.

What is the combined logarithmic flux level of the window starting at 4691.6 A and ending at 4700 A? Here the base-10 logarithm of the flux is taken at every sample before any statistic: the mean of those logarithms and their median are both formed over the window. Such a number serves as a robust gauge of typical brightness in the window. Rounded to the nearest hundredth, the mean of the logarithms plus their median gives 3.11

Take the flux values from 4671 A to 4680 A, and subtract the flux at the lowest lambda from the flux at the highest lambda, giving -1.6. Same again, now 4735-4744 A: -1.4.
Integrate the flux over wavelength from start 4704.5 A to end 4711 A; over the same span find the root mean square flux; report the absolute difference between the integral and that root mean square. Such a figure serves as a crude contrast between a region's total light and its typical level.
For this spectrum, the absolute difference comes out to 194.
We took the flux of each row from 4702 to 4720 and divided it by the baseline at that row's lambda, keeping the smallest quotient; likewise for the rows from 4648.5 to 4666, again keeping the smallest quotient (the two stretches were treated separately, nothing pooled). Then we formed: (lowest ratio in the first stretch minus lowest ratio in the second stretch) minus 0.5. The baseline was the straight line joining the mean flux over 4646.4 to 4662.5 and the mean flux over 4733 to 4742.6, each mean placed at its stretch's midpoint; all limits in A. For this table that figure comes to -0.532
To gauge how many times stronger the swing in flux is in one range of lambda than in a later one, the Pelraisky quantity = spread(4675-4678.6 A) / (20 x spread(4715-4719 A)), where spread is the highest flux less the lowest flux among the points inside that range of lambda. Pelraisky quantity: 0.29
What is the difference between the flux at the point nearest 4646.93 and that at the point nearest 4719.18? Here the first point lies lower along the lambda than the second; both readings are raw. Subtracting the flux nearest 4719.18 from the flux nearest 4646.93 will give 2.0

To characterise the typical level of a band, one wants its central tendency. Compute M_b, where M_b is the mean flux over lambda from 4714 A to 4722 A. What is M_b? 34.6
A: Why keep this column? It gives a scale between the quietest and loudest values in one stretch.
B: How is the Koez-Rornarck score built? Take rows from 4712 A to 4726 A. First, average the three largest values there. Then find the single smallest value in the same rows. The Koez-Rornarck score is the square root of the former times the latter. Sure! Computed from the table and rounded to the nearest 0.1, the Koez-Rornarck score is 35.1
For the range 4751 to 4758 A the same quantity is 35.8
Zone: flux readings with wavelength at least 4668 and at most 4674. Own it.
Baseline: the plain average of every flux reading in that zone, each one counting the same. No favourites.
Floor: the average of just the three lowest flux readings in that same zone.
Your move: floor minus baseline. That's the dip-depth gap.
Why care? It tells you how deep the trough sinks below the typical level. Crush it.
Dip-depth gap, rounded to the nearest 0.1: -0.4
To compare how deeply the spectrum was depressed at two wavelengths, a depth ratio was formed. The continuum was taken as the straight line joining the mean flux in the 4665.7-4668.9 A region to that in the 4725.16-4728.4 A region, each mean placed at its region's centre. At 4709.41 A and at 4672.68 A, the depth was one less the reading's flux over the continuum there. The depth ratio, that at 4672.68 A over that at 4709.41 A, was 0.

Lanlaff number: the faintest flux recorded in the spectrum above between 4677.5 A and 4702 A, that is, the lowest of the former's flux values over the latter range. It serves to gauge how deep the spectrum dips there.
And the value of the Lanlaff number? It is 34.76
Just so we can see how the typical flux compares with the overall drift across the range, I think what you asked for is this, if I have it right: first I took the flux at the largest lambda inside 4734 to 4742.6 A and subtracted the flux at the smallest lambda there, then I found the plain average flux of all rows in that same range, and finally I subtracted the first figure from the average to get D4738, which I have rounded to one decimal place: 37.6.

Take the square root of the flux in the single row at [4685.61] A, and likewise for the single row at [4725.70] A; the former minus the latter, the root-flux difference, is 0.16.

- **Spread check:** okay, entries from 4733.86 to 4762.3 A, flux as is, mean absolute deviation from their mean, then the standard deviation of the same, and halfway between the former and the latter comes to 0.38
